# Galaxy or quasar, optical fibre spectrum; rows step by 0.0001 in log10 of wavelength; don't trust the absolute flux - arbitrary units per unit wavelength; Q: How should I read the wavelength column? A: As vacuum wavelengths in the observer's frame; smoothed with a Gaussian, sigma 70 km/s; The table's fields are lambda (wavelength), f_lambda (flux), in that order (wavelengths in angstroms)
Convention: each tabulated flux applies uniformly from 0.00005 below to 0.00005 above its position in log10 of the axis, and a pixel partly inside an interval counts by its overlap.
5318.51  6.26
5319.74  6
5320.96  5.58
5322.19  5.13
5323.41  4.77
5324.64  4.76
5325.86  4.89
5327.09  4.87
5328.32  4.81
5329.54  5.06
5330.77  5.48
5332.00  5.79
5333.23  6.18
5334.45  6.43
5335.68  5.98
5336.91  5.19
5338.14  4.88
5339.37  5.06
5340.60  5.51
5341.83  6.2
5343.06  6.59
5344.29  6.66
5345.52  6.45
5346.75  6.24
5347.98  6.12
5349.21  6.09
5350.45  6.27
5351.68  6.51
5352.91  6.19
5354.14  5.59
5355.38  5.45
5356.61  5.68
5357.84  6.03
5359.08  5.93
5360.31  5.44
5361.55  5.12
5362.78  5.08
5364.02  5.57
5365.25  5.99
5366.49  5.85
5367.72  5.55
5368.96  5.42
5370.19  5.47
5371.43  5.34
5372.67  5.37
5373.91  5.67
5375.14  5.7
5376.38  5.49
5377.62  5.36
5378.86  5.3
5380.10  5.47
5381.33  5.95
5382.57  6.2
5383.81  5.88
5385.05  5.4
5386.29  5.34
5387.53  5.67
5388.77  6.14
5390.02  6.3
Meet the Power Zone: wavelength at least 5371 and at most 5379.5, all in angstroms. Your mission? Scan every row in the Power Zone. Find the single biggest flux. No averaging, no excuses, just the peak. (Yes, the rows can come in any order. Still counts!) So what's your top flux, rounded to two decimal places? 5.70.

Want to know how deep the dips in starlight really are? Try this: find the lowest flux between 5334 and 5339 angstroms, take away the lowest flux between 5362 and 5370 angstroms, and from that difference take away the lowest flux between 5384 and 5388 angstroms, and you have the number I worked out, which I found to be -5.5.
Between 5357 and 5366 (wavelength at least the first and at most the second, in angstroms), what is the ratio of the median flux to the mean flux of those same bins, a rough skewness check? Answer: 1.00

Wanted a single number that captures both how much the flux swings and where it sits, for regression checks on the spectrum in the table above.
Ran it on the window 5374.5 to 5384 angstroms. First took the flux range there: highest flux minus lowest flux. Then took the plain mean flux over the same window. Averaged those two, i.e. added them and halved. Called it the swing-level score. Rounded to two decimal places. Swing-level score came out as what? 3.28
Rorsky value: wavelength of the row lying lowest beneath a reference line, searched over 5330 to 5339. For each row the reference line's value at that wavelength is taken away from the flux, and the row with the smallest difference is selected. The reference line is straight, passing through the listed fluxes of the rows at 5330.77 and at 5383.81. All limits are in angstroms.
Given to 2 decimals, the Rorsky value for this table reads 5338.14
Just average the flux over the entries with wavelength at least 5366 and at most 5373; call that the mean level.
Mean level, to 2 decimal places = 5.50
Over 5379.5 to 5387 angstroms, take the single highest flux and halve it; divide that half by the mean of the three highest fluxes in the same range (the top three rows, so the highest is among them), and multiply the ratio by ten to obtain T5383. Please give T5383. 5.16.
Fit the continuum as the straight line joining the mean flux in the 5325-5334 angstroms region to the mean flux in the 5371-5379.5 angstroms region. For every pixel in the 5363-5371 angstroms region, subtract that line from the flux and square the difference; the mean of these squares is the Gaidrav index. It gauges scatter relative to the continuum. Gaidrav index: 0.1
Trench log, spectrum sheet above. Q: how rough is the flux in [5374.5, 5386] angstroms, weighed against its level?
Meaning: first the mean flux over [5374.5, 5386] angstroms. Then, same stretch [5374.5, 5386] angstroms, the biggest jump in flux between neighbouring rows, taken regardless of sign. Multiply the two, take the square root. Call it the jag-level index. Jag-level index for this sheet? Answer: 1.6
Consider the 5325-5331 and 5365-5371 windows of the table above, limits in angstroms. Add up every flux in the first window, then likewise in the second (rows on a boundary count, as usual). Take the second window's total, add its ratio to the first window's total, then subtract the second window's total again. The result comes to 1.13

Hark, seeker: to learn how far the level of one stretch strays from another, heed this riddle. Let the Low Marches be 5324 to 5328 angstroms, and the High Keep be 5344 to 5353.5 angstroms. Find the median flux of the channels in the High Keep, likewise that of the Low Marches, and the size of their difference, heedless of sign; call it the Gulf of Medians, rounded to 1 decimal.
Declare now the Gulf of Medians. 1.4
